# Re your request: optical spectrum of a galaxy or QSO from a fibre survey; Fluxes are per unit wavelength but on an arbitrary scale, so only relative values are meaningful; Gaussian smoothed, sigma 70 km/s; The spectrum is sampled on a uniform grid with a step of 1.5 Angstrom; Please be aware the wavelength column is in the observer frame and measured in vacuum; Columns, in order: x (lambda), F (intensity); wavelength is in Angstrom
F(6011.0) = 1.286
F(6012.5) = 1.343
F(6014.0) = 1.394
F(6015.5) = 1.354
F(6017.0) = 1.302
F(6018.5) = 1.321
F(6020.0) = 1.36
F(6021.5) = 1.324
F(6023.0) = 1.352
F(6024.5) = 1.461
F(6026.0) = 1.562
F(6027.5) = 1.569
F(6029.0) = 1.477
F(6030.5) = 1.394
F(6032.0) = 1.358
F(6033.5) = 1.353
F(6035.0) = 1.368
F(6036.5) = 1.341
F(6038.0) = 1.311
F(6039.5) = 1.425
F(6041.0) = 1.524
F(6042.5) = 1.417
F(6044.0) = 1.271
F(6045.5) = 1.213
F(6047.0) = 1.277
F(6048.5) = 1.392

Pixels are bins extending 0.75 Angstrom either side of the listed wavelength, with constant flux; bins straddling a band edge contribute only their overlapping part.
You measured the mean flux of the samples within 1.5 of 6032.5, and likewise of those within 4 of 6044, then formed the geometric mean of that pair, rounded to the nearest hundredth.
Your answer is 1.35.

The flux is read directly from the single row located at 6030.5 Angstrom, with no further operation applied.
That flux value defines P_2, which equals 1.394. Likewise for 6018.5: 1.321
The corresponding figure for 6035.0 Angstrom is 1.368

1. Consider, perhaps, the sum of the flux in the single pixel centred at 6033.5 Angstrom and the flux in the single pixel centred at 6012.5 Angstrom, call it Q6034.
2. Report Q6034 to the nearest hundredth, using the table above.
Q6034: 2.70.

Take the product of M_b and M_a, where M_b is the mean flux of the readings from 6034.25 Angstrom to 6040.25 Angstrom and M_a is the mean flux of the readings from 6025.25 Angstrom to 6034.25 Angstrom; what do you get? 1.977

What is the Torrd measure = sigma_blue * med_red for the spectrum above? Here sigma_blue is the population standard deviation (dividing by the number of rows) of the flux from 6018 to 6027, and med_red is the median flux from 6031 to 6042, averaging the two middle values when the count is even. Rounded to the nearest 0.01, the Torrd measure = 0.12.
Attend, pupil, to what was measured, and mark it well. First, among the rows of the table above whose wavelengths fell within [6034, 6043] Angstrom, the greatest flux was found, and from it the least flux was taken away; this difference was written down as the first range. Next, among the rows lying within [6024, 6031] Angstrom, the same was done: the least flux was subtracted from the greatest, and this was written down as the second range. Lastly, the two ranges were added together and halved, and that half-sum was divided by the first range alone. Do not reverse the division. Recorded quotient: 0.91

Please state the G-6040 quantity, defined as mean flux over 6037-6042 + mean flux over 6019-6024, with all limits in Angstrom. 2.77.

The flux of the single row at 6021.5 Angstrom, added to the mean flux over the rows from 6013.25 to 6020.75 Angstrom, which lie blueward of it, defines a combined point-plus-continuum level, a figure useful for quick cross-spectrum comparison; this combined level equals 2.670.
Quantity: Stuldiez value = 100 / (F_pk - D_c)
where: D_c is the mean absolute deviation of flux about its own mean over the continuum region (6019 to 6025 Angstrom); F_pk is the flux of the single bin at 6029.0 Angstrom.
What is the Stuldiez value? 70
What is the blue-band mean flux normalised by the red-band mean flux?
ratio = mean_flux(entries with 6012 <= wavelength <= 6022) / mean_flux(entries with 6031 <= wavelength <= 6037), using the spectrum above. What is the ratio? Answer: 0.99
